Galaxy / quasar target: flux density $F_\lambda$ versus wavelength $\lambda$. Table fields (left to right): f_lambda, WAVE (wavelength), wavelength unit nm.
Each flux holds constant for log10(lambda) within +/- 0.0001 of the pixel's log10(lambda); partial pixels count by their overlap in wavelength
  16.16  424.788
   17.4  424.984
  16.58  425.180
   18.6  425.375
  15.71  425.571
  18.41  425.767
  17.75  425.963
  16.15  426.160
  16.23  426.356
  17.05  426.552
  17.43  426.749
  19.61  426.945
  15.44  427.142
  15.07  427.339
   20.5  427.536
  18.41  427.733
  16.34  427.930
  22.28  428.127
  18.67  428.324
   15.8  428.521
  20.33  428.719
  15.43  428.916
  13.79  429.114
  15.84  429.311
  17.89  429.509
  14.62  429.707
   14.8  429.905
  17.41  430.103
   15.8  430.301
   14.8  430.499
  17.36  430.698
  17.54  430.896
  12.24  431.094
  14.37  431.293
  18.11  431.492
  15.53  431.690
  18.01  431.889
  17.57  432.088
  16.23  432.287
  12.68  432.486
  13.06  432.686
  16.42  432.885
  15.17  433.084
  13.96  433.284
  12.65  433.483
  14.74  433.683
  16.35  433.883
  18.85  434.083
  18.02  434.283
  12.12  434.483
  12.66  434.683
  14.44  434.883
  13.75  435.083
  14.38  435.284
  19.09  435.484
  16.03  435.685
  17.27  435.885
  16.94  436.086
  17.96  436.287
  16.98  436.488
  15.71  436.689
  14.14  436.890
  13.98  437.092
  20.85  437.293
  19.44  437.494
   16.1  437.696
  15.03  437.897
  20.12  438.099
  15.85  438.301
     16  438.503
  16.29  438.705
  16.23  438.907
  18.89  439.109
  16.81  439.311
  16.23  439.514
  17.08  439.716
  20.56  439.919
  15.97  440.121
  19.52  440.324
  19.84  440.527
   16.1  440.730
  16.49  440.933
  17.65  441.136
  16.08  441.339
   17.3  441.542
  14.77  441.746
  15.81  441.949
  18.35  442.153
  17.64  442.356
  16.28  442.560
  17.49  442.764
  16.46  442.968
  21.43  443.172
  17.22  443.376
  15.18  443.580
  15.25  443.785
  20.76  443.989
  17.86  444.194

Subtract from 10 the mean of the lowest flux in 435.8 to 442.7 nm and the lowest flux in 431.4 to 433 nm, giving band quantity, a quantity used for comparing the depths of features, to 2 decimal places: -3.33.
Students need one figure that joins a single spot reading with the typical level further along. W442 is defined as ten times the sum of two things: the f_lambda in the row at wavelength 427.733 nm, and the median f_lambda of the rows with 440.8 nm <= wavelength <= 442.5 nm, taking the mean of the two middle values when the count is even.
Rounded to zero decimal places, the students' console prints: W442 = 353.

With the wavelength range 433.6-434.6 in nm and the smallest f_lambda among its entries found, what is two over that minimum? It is 0.165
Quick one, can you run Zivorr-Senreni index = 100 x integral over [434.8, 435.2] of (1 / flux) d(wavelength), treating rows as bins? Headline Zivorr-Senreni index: 2.8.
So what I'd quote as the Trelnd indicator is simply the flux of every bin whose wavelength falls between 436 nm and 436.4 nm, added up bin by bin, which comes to 34.9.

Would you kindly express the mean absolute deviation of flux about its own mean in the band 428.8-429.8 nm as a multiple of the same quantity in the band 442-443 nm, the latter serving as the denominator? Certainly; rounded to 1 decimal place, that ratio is 1.5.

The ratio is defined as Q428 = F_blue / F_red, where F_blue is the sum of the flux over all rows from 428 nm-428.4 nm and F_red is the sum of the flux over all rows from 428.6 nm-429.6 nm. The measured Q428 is 0.5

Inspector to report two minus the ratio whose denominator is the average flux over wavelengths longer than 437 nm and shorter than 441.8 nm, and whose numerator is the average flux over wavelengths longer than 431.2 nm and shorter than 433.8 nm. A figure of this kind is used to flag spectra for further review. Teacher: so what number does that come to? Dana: 1.11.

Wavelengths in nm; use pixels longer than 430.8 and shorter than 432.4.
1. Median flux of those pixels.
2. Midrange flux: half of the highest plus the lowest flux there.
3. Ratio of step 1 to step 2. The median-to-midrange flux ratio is 1.11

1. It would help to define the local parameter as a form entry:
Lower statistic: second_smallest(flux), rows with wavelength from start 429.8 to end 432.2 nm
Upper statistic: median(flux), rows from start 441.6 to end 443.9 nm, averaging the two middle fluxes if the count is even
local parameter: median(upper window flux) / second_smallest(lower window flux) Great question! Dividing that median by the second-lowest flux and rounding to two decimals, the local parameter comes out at 1.15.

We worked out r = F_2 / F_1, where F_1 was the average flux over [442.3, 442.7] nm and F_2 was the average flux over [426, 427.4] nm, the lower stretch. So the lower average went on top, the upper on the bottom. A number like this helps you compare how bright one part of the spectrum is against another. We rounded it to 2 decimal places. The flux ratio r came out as 0.99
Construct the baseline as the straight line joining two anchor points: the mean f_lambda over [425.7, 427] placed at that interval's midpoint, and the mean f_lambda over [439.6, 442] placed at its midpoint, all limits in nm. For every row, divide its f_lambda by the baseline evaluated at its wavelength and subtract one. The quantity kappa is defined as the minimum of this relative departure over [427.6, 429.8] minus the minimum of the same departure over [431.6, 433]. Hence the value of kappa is 0.06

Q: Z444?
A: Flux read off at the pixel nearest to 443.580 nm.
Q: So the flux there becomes 15.18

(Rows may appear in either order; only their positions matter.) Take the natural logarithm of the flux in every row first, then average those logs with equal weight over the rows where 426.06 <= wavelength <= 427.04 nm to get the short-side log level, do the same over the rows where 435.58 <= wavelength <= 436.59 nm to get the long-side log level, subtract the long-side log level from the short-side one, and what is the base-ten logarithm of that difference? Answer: -1.9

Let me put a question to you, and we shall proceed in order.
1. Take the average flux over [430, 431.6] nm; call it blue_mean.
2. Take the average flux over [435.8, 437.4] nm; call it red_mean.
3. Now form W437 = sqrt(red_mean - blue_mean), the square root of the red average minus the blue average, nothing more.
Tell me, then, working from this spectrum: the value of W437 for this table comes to 0.88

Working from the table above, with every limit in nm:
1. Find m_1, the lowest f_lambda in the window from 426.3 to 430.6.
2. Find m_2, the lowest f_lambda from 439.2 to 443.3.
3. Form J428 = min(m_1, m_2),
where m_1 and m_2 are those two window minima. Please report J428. 13.8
